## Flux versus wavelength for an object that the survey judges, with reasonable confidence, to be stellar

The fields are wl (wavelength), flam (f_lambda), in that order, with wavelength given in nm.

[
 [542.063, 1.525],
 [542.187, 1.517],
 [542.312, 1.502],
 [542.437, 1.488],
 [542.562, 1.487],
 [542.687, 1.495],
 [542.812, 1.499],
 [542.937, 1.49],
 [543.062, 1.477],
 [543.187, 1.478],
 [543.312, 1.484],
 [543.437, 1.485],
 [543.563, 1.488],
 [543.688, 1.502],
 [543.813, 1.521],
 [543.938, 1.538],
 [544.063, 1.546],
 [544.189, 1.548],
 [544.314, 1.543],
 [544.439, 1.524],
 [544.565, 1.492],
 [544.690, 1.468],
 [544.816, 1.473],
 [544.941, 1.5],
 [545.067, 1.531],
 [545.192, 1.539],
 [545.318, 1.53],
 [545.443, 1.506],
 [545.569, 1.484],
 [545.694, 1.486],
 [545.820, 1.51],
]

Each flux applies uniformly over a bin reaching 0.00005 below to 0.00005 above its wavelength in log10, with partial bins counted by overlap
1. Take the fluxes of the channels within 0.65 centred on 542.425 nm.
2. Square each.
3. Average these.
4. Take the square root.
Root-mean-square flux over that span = 1.498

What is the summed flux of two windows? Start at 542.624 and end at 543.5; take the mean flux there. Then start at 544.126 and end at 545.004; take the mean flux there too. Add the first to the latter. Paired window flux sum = 2.99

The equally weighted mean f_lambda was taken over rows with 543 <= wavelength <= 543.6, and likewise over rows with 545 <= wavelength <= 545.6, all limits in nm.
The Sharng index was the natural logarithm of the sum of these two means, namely 1.099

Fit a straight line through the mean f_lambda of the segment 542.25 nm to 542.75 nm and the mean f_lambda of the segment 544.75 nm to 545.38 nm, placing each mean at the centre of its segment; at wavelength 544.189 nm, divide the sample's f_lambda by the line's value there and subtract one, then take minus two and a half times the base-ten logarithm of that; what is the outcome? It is 3.9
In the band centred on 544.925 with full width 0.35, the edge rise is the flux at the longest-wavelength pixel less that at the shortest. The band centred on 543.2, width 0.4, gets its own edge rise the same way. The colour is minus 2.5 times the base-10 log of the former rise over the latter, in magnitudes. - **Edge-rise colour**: -2.3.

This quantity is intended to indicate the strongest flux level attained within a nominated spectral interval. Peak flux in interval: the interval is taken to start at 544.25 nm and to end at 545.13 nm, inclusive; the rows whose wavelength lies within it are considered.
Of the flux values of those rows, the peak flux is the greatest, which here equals 1.543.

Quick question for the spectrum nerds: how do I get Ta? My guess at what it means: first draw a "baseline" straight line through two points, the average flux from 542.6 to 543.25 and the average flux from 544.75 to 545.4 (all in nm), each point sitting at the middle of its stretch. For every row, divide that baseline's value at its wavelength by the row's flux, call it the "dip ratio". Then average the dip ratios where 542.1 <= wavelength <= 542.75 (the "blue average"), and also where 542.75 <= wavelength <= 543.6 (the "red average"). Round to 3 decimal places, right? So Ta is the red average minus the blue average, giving 0.014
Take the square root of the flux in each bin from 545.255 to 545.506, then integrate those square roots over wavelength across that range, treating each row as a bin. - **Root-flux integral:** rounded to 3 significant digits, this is 0.309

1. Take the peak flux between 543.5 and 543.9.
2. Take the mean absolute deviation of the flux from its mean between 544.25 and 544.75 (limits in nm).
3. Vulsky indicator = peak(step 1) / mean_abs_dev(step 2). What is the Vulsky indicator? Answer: 57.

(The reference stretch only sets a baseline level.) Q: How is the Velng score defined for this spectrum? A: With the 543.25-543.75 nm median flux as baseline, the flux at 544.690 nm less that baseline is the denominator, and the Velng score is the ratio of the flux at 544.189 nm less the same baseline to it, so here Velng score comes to -3.3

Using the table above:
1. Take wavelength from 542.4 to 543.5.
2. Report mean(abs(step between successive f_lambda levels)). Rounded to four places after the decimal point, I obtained 0.0054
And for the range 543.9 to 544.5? 0.0085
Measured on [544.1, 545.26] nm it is 0.0189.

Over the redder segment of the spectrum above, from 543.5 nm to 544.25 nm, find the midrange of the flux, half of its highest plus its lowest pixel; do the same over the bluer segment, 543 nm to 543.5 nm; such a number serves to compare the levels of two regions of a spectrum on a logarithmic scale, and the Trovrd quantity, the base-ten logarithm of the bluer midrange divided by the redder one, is -0.011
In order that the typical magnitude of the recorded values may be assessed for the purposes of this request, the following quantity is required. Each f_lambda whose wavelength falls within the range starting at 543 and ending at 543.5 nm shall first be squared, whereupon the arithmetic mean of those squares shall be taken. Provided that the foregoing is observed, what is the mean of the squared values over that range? 2.19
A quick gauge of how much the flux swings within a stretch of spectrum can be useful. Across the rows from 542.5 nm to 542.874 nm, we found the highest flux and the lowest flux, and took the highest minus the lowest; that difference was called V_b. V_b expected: 0.012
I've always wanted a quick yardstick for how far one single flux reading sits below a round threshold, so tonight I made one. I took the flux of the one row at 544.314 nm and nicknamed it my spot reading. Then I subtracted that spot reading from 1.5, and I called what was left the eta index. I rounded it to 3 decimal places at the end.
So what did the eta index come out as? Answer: -0.043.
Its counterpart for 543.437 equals 0.015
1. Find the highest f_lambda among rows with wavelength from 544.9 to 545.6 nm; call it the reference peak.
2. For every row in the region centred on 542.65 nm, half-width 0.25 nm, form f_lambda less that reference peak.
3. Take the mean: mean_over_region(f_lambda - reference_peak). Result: -0.047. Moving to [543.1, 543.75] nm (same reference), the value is -0.052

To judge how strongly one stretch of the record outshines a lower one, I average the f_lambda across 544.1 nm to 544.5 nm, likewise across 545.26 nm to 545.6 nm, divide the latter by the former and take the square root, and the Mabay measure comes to 0.990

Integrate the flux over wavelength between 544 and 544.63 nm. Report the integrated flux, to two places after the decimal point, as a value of 0.96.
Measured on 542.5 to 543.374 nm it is 1.30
